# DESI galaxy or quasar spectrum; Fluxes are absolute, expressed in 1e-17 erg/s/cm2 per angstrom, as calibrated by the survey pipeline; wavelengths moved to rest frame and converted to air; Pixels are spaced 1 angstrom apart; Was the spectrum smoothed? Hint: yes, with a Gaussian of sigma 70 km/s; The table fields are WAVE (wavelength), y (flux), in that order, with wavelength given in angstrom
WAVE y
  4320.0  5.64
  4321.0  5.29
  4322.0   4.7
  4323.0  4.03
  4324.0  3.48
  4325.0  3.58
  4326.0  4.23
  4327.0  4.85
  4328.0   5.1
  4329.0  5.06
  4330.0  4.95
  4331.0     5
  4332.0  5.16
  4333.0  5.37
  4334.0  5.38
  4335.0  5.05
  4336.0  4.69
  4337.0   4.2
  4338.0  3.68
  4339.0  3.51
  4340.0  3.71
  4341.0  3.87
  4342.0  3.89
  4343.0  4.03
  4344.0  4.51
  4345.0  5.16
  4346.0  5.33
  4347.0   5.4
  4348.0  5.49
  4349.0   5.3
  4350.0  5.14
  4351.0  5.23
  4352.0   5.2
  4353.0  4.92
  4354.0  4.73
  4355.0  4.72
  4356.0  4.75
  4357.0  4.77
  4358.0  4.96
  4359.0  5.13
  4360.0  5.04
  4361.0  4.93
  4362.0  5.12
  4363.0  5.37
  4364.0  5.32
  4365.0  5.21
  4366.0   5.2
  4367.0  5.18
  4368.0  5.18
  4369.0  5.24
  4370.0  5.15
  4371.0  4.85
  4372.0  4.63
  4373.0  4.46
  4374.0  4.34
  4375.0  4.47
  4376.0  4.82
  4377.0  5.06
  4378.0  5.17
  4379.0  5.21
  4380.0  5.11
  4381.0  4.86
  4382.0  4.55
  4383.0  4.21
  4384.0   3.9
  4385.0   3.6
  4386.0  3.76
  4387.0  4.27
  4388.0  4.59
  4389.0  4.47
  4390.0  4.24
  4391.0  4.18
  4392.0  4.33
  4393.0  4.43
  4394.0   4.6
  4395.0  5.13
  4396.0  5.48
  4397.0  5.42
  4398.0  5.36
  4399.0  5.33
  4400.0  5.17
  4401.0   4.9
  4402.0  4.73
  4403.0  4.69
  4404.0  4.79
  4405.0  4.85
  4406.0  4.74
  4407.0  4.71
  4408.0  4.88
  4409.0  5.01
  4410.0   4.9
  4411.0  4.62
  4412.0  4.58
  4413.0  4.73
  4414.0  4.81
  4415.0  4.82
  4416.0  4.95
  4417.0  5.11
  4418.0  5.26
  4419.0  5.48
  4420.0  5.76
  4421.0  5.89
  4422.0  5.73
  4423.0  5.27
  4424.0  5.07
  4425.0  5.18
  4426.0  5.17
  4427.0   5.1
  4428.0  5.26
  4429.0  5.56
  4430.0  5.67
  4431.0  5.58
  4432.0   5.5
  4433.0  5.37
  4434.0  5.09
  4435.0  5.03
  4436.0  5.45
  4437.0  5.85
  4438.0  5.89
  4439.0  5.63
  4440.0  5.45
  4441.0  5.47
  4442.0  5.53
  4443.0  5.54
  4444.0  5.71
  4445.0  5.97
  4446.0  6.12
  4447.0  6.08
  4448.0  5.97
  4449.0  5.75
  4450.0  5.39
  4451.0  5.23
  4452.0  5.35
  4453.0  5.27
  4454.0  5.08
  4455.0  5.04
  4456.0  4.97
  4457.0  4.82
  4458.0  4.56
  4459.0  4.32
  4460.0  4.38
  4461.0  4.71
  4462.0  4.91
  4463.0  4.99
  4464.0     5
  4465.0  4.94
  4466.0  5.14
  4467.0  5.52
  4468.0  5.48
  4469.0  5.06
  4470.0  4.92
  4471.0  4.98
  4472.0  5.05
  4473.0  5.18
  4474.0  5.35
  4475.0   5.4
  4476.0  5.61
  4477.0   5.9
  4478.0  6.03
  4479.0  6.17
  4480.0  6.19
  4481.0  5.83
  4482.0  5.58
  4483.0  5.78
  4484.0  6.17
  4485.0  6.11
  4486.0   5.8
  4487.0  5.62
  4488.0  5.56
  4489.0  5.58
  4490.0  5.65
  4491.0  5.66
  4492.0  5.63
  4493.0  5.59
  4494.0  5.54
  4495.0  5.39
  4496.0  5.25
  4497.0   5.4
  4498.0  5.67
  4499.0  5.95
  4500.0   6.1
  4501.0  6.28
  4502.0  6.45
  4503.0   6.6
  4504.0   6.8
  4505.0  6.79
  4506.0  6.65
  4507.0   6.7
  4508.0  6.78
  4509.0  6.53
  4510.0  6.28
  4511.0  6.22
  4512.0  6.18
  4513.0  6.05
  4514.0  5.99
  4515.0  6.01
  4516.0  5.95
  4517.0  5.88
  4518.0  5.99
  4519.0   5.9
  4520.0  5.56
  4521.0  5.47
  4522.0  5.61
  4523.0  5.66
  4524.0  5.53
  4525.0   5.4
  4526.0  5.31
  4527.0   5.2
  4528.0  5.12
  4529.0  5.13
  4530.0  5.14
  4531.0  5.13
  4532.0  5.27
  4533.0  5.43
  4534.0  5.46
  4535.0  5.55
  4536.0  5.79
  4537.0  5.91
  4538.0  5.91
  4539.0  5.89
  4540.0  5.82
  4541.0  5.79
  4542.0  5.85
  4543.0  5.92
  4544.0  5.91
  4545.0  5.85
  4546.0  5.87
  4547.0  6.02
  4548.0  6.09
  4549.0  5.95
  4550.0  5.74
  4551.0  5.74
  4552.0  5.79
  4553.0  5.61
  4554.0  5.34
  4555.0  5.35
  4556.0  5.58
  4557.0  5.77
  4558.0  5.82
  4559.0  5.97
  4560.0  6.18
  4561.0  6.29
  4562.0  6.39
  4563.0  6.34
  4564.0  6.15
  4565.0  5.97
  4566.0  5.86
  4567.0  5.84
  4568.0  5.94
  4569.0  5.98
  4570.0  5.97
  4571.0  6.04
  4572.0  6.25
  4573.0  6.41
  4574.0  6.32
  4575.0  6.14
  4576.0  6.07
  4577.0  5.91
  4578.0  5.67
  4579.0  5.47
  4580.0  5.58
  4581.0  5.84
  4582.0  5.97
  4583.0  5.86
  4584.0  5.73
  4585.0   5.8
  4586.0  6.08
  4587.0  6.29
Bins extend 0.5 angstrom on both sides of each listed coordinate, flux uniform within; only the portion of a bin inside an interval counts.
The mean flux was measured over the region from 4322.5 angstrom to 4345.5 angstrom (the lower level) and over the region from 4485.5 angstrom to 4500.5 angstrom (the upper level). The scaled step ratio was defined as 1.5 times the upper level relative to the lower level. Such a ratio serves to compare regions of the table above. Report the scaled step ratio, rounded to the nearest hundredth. 1.89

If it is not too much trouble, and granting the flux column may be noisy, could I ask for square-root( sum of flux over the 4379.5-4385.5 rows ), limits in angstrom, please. 5.12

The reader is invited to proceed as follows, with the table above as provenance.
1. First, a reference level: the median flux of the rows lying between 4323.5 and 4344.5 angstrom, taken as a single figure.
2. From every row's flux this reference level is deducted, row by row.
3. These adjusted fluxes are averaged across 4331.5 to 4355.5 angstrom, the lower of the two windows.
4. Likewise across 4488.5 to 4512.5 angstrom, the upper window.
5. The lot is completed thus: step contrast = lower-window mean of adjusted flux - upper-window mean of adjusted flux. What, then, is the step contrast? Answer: -1.3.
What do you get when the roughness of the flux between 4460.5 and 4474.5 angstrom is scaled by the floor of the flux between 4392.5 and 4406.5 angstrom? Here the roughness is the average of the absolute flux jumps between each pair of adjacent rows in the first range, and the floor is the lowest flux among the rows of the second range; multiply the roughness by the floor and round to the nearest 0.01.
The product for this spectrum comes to 0.67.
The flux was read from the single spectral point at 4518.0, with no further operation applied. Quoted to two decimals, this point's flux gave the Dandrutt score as 5.99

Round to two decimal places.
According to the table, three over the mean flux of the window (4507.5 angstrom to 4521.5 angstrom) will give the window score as 0.50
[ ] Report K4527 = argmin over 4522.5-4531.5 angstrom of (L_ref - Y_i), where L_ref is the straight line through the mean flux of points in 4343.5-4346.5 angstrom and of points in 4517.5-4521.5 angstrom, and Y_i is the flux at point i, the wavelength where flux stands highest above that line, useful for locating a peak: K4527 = 4523.0 angstrom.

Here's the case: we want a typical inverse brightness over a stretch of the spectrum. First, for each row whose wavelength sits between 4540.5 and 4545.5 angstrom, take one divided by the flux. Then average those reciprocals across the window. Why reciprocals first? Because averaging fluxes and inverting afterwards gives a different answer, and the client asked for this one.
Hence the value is 0.171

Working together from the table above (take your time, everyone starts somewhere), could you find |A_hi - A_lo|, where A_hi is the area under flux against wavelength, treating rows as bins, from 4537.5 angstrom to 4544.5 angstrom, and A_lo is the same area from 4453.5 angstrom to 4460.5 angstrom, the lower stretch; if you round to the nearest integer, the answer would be 8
